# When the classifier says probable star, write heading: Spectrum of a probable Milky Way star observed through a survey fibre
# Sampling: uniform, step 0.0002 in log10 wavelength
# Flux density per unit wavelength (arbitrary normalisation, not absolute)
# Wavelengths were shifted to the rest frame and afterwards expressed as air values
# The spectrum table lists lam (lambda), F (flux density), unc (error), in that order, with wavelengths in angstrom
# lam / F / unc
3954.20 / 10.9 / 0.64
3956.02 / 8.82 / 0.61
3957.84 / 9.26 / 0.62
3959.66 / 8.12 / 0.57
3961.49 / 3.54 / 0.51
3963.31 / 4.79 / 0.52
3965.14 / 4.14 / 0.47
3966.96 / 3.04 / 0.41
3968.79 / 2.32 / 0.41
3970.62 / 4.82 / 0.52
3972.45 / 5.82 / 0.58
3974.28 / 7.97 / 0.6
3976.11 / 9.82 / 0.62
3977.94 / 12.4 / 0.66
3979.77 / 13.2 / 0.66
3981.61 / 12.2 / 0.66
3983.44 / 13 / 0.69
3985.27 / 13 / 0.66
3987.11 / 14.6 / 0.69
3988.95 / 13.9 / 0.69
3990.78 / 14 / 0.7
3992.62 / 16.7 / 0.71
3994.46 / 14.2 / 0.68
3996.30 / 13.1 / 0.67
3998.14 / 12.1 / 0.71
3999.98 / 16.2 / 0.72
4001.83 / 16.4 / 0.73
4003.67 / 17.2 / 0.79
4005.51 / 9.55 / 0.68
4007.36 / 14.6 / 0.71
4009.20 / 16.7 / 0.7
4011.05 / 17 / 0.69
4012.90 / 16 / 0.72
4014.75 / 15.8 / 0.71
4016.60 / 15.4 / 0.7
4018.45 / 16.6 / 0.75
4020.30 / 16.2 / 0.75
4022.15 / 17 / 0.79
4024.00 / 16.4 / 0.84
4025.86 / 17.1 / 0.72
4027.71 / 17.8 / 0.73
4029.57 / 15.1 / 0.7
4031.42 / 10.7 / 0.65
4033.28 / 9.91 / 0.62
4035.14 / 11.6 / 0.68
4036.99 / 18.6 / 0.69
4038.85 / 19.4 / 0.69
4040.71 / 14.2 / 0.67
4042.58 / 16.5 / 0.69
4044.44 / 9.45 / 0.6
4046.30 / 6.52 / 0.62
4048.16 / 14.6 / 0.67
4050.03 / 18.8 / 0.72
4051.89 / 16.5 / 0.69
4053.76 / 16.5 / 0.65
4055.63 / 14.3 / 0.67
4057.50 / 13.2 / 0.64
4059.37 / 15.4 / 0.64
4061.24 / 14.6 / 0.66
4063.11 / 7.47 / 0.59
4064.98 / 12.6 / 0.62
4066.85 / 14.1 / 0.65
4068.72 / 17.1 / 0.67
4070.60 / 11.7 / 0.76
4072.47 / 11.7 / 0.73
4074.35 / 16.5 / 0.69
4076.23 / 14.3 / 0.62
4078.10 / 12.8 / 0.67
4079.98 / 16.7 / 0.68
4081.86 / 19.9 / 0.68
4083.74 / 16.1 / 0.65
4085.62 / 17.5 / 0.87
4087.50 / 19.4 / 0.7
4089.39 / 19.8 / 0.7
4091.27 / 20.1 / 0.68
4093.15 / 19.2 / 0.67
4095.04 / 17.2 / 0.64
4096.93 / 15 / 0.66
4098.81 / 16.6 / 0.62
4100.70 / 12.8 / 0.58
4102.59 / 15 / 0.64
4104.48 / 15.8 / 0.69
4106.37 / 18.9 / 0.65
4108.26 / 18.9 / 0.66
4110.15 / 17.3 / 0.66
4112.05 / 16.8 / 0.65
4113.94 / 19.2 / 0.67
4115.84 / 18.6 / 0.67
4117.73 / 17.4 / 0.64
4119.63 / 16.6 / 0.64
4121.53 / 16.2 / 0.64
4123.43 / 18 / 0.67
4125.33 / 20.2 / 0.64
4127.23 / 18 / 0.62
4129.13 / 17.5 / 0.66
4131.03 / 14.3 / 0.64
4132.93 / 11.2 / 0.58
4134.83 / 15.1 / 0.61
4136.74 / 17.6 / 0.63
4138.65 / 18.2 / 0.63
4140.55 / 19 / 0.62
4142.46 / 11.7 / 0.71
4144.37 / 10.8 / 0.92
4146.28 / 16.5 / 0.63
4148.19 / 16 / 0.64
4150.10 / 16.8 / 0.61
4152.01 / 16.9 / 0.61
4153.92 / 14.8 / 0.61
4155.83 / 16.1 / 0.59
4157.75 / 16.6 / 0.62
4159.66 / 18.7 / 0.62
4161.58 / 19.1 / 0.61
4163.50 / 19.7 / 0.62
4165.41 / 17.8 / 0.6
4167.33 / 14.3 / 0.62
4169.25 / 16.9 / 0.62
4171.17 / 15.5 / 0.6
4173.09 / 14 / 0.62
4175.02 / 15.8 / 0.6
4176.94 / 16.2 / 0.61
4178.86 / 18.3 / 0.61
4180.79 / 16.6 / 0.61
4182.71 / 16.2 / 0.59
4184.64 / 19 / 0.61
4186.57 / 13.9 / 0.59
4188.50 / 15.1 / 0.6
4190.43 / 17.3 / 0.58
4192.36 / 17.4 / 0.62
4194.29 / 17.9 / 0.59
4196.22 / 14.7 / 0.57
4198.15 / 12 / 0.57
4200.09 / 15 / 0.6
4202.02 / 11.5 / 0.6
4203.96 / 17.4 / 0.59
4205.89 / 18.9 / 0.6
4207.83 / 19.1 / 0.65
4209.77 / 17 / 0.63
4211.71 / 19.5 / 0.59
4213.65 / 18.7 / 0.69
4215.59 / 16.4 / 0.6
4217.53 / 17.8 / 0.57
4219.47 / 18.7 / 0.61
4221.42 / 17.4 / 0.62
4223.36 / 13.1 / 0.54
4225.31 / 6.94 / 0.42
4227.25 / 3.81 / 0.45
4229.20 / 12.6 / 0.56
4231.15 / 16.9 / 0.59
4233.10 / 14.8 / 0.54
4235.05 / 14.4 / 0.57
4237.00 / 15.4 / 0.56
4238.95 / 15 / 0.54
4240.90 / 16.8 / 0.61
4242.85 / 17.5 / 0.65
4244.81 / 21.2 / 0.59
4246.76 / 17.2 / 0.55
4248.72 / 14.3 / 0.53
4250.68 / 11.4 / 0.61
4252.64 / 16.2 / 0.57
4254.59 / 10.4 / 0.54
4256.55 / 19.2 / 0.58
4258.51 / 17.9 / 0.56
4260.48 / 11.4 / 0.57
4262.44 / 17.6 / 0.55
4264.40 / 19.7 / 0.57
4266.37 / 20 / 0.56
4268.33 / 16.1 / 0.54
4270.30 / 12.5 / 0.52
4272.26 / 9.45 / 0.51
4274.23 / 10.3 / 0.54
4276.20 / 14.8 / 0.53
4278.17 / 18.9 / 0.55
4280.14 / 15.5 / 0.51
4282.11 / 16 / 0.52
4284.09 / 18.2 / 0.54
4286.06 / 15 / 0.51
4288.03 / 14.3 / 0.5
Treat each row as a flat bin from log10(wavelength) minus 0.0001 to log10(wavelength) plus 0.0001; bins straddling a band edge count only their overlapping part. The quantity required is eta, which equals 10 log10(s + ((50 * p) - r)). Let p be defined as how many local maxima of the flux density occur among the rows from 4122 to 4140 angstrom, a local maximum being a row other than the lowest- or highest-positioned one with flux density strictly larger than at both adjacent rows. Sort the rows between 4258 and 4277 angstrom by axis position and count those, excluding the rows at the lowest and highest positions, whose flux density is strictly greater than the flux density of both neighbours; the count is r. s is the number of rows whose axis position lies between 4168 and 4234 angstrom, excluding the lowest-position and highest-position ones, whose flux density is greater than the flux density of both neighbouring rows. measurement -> 17.6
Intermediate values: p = 1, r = 1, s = 8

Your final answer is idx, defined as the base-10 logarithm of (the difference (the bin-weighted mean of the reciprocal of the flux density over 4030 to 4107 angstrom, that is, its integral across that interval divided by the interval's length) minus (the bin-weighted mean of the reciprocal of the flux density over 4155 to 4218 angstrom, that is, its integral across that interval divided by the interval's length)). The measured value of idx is -2.0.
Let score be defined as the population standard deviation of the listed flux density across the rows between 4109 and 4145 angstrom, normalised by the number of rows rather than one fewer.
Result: 2.6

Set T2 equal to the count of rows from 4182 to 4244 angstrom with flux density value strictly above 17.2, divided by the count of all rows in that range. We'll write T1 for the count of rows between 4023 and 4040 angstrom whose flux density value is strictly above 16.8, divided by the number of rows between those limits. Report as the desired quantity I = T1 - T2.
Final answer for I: 0.0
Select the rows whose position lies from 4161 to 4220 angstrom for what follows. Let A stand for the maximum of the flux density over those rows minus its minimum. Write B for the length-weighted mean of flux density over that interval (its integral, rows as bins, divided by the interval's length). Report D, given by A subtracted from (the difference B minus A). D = 0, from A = 8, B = 16.7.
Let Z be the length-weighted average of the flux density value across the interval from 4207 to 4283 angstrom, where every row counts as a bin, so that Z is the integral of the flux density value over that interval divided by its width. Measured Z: 15.4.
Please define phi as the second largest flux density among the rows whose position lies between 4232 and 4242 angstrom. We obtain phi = 15.4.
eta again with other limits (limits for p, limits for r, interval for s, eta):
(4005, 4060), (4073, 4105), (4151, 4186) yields 25.4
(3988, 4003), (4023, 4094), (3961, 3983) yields 16.3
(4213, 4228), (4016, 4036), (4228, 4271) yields 17.2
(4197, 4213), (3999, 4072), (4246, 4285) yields 19.7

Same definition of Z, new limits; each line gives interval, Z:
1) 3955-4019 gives 11.6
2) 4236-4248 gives 17.1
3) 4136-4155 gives 15.8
